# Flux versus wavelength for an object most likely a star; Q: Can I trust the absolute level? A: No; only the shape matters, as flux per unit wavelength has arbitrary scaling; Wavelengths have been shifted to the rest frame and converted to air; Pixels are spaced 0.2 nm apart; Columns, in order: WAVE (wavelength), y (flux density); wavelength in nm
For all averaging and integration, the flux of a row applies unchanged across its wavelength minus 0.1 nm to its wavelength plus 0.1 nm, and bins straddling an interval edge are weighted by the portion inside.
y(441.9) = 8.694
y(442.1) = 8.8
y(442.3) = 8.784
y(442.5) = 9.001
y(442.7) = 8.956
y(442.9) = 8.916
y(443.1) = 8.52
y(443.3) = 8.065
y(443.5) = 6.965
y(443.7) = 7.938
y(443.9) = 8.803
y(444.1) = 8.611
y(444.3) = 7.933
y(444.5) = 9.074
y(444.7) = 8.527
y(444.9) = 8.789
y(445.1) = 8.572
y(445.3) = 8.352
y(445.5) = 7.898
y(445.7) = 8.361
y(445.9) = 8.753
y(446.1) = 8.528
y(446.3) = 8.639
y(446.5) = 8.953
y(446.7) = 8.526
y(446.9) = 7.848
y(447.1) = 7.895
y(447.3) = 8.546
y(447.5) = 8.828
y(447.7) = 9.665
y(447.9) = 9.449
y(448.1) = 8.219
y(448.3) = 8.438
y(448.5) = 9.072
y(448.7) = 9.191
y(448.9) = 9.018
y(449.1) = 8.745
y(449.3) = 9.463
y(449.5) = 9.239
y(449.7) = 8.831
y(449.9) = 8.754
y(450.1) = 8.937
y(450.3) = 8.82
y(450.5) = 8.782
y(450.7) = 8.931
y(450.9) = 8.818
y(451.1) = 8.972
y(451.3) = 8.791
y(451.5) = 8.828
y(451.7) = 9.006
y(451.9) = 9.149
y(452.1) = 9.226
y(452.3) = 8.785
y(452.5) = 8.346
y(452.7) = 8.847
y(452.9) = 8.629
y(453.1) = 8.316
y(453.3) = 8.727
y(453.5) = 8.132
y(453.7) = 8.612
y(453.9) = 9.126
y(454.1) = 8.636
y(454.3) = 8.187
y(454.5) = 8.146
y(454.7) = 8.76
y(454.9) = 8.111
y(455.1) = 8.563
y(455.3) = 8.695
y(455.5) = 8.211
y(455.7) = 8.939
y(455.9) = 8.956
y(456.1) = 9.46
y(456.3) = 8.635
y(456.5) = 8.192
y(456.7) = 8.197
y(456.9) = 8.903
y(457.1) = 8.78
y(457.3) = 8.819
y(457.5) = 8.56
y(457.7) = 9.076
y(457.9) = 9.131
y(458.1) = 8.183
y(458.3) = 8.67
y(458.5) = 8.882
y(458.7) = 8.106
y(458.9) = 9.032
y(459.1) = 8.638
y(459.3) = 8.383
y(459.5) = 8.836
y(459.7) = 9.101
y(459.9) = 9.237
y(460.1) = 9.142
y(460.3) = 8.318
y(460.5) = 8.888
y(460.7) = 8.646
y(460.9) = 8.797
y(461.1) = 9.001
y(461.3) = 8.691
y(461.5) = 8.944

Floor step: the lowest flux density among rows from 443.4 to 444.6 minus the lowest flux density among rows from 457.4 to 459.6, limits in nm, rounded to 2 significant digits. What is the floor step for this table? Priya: -1.1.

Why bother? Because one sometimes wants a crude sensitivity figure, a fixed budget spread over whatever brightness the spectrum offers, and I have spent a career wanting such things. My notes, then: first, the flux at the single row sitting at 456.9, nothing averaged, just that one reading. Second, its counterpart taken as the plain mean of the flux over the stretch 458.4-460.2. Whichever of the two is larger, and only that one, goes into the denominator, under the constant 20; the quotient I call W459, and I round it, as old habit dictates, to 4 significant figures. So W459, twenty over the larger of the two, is 2.246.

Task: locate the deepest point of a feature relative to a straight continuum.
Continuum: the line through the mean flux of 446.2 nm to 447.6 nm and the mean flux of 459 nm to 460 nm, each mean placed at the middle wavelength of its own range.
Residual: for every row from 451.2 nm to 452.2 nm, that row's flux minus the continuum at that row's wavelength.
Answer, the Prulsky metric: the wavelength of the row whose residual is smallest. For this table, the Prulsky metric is 451.3 nm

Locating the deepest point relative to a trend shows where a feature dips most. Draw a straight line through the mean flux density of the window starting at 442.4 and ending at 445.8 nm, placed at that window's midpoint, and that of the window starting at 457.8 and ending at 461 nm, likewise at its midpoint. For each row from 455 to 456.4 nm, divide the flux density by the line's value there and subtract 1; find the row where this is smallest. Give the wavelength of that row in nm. 455.5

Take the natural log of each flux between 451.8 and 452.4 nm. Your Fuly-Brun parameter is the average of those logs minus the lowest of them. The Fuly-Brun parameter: 0.030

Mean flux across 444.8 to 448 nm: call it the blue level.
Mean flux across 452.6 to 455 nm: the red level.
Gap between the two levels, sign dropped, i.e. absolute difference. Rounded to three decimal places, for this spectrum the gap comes 0.081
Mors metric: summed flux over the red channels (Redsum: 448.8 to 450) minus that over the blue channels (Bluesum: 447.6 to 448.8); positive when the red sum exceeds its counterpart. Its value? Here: 0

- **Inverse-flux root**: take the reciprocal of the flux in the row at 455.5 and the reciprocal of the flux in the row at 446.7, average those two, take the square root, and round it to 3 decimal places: 0.346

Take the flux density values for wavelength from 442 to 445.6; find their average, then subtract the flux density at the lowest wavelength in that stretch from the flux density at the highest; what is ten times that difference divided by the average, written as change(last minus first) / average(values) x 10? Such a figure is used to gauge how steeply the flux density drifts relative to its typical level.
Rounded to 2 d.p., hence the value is -1.06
